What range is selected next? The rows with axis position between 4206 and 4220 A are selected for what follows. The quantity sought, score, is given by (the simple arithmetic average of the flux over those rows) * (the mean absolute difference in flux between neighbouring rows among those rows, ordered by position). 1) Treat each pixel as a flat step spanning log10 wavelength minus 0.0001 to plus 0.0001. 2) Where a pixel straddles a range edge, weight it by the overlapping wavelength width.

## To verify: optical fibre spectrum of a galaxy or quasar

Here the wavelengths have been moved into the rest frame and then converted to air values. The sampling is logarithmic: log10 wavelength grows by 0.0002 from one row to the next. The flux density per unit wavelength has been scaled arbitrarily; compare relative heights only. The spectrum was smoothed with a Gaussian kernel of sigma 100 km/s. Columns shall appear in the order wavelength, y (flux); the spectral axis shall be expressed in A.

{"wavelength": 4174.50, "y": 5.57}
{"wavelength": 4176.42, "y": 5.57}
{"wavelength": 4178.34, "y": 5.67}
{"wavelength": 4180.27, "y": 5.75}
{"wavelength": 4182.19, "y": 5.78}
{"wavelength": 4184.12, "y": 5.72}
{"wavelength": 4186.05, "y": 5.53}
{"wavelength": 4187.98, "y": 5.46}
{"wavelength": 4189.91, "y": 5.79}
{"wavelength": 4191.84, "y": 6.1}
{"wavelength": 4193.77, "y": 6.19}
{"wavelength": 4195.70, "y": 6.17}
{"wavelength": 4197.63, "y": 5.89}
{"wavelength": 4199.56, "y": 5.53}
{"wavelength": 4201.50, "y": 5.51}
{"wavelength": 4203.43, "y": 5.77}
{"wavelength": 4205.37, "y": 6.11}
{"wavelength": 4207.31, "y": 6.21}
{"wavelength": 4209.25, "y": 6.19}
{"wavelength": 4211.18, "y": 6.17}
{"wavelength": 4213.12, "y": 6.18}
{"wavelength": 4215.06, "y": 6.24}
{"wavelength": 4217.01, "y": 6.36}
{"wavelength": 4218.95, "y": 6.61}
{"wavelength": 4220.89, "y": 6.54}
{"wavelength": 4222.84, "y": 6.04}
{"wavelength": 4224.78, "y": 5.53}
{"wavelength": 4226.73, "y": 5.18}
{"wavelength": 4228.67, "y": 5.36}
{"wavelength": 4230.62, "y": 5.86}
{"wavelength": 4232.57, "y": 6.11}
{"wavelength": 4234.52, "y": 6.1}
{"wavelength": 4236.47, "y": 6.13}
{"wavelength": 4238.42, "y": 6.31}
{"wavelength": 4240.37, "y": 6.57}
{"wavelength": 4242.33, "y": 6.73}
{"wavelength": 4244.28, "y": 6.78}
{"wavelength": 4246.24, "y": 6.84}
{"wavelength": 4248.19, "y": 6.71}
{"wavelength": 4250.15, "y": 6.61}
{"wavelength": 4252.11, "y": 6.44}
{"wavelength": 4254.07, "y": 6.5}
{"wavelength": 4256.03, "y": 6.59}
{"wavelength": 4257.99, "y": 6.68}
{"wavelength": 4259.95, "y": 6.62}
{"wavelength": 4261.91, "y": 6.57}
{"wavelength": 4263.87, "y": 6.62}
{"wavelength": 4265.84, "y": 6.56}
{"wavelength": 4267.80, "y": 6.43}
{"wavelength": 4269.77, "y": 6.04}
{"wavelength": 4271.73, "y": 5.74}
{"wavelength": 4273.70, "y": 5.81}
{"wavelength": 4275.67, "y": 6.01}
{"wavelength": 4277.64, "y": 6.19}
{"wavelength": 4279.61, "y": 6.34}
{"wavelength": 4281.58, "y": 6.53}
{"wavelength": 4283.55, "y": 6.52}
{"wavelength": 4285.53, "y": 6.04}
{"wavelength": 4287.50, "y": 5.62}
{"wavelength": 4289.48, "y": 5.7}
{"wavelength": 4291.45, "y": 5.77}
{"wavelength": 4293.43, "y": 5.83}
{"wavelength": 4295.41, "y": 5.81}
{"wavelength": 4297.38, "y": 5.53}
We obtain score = 0.5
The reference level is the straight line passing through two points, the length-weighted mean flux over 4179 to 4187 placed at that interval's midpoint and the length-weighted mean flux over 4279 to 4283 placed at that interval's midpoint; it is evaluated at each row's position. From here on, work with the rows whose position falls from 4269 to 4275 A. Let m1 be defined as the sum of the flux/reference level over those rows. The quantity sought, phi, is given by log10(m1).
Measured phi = 0.440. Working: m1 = 2.75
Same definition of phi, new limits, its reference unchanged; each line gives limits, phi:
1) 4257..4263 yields 0.499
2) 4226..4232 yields 0.433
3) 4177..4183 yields 0.482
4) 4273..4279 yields 0.448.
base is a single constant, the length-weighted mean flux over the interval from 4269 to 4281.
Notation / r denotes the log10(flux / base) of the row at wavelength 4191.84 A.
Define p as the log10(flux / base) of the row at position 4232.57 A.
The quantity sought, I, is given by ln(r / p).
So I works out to -0.16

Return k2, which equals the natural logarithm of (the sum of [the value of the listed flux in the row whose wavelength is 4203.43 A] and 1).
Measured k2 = 1.91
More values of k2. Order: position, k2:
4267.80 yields 2.01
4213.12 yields 1.97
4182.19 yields 1.91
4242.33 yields 2.05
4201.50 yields 1.87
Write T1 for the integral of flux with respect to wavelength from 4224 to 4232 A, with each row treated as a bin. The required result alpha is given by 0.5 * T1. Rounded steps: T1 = 44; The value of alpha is 22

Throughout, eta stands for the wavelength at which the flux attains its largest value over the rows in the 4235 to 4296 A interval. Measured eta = 4246.24 A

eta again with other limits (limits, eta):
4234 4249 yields 4246.24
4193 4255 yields 4246.24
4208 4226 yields 4218.95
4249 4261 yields 4257.99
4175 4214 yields 4207.31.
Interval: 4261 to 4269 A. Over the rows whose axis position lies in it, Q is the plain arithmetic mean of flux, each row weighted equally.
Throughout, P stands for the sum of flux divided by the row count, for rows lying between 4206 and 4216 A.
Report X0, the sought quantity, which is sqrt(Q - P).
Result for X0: 0.6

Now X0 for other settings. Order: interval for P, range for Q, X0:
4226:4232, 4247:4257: 1.1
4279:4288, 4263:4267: 0.6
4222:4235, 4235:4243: 0.8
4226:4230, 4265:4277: 0.9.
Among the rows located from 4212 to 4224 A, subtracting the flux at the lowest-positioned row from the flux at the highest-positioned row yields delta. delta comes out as -0.14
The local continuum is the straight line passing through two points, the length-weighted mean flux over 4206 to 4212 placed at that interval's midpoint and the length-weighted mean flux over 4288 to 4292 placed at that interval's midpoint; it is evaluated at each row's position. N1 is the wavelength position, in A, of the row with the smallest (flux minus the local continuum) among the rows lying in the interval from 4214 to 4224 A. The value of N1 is 4222.84 A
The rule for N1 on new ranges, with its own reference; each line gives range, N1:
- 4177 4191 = 4187.98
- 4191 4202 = 4201.50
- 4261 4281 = 4271.73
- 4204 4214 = 4205.37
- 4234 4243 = 4234.52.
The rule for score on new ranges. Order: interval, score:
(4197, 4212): 0.9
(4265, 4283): 1.2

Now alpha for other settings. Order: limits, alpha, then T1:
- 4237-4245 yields 26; 53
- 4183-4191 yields 23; 45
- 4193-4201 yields 24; 47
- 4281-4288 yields 22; 43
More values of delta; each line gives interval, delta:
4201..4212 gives 0.66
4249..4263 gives -0.04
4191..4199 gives -0.21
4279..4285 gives 0.18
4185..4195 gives 0.66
